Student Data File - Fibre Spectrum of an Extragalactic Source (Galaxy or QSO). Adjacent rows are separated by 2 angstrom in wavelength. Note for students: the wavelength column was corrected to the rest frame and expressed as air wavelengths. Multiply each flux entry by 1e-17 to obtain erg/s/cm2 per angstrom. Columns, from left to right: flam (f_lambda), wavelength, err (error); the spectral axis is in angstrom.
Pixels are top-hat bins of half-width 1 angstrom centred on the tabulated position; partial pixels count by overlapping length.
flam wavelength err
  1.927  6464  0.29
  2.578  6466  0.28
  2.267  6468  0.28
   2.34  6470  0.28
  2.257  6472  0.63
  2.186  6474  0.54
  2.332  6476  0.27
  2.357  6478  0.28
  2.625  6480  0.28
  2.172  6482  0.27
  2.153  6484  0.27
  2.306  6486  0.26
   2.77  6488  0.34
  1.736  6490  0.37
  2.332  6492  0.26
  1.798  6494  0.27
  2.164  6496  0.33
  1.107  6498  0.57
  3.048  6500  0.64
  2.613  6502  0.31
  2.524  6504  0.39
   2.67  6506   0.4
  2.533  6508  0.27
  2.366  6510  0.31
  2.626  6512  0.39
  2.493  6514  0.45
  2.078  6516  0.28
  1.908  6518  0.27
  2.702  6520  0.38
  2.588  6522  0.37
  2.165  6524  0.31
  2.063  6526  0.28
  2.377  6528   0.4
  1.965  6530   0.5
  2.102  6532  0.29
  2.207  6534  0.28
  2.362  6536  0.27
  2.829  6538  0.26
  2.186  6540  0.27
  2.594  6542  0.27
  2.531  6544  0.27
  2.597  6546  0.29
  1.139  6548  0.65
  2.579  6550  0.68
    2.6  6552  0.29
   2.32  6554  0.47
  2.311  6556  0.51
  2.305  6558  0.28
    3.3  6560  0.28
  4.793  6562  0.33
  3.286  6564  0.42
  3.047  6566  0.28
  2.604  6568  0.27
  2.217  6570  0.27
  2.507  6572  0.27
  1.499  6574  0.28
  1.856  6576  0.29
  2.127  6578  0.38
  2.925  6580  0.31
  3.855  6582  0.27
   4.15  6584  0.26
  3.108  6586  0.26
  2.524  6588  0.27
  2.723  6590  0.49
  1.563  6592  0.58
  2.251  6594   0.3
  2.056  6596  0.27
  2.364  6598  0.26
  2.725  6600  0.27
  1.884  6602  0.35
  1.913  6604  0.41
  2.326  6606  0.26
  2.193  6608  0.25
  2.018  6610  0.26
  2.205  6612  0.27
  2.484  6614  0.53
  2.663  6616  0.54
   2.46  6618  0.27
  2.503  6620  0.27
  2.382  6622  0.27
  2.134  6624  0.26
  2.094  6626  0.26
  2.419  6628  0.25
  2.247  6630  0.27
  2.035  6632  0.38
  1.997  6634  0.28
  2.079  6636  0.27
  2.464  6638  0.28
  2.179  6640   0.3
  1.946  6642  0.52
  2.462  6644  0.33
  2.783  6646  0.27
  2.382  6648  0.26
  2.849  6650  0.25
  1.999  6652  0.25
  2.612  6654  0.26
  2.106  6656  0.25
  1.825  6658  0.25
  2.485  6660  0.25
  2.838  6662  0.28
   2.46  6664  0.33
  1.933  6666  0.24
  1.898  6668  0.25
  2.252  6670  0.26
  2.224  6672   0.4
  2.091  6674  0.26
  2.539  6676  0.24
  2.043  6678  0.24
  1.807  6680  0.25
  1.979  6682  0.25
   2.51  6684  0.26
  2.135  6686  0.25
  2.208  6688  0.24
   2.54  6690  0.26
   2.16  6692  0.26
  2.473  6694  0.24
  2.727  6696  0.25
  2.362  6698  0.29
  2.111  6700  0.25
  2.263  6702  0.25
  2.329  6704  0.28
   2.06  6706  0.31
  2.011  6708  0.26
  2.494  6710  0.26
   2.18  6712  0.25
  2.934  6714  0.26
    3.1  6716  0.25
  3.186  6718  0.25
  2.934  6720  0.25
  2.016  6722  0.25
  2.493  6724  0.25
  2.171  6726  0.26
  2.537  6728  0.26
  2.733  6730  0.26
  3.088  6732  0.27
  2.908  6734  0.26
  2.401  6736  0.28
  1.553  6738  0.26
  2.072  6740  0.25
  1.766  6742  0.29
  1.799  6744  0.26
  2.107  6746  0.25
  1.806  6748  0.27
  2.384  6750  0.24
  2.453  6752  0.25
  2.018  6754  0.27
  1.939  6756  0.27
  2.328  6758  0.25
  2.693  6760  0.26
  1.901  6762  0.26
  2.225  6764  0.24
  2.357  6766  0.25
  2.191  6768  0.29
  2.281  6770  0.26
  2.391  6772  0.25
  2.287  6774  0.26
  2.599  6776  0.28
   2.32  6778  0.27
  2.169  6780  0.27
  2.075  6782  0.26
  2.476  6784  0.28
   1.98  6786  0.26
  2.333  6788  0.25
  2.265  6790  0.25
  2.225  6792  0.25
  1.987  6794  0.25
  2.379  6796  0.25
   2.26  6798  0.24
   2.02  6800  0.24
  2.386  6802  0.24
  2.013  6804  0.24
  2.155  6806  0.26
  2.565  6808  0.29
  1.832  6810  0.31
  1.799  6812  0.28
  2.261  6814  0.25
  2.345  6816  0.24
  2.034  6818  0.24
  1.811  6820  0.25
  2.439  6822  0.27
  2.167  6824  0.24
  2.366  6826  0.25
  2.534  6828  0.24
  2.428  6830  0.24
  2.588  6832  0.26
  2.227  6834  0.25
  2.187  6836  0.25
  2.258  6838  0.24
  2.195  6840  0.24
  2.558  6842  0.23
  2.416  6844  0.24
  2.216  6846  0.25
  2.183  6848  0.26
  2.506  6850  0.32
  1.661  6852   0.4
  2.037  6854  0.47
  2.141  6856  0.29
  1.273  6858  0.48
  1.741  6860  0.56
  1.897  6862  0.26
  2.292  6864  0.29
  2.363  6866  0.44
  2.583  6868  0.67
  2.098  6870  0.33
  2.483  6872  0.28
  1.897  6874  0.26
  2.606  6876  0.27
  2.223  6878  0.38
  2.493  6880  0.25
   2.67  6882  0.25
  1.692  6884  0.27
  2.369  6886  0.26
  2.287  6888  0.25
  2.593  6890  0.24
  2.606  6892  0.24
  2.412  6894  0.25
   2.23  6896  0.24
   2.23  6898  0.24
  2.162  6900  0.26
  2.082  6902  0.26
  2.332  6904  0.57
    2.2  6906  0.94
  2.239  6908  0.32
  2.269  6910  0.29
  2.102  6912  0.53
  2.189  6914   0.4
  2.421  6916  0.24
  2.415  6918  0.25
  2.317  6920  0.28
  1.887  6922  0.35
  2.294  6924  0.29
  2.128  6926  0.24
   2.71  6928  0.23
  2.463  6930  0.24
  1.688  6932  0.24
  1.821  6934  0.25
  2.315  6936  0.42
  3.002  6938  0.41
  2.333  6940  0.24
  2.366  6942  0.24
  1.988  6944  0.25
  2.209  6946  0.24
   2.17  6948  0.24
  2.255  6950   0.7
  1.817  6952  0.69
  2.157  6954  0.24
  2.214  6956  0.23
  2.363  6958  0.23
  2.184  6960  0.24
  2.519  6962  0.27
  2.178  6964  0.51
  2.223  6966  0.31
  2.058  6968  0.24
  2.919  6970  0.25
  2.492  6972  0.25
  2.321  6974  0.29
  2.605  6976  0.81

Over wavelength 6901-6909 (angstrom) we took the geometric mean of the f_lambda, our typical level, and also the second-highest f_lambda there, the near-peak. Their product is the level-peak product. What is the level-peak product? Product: 5.0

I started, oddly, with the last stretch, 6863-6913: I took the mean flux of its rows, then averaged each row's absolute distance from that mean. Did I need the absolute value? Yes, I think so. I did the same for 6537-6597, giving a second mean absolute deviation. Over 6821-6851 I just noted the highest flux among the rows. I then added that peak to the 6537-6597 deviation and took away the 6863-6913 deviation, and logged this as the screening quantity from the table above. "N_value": 2.94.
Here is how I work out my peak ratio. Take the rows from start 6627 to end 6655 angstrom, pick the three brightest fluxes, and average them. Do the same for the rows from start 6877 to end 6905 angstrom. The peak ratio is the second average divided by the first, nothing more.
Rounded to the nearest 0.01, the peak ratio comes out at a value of 0.95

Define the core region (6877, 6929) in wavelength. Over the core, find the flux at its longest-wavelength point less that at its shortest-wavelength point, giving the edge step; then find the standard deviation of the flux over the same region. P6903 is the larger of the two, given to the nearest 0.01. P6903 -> 0.49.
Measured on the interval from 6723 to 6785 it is 0.34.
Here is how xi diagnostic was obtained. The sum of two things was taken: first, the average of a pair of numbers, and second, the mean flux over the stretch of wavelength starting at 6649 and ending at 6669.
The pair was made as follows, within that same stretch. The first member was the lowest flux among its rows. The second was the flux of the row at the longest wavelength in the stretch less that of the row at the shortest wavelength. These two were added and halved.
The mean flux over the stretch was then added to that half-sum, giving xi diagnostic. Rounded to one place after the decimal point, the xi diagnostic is 2.7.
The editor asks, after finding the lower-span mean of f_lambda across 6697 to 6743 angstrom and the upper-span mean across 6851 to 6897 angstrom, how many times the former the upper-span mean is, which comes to 0.91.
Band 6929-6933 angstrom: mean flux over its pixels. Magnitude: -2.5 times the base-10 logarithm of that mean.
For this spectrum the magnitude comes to -0.79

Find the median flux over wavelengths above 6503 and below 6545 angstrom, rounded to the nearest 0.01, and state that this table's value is 2.38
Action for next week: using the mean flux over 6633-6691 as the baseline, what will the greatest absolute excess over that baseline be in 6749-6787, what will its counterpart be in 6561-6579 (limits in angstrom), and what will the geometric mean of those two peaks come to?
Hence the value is 1.0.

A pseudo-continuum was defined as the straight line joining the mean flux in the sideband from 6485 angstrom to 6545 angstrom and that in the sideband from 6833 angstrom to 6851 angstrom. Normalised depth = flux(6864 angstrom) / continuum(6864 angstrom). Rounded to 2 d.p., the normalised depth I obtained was 0.99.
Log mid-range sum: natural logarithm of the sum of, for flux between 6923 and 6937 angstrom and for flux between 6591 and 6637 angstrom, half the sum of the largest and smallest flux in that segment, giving 1.47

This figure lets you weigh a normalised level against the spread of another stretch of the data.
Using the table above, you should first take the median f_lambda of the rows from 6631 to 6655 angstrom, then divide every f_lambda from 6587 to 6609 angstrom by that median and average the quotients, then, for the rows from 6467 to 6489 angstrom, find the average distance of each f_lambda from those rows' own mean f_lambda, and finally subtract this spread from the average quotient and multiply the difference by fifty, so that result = 42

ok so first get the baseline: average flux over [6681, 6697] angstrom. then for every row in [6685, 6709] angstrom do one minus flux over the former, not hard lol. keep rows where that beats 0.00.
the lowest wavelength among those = 6686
